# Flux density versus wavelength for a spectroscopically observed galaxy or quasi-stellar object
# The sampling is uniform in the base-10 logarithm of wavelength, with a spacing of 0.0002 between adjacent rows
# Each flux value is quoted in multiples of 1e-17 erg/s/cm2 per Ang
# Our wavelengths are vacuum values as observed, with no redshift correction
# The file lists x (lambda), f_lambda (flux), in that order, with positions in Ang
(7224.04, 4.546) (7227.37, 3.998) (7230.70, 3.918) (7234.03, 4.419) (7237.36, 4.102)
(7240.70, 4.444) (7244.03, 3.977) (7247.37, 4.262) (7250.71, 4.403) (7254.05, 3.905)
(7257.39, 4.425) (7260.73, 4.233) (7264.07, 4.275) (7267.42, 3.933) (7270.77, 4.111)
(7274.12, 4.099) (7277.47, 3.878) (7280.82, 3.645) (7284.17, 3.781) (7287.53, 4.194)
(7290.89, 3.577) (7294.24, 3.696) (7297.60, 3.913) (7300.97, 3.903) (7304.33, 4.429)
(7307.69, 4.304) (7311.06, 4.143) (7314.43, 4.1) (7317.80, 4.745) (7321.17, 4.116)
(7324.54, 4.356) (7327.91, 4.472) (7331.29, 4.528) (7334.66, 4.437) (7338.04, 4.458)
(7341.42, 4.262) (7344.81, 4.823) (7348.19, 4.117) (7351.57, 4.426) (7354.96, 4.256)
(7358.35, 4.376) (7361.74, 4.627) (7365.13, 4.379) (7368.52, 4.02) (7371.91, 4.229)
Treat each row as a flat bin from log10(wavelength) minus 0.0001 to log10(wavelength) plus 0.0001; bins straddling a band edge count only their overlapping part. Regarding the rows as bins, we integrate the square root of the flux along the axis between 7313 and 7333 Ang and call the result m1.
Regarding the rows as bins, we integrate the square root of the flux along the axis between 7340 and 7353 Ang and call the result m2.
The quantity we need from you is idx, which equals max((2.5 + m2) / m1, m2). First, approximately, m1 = 42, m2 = 27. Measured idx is 27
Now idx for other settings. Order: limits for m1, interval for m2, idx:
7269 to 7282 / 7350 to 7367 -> 36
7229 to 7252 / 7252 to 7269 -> 35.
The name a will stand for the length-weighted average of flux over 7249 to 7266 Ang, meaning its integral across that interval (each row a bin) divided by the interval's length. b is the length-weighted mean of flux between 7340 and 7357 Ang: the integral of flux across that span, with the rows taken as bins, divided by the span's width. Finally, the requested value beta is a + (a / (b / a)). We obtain 8.4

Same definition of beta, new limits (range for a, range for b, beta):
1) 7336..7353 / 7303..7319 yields 8.9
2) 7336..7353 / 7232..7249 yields 9.0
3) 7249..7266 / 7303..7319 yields 8.4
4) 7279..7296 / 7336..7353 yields 7.0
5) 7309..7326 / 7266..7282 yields 9.0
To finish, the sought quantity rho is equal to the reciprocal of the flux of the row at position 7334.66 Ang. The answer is 0.225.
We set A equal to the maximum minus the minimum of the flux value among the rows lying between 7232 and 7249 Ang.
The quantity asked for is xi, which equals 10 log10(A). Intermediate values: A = 0.5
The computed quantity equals -3.3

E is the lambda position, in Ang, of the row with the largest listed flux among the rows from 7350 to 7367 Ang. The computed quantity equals 7361.74 Ang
